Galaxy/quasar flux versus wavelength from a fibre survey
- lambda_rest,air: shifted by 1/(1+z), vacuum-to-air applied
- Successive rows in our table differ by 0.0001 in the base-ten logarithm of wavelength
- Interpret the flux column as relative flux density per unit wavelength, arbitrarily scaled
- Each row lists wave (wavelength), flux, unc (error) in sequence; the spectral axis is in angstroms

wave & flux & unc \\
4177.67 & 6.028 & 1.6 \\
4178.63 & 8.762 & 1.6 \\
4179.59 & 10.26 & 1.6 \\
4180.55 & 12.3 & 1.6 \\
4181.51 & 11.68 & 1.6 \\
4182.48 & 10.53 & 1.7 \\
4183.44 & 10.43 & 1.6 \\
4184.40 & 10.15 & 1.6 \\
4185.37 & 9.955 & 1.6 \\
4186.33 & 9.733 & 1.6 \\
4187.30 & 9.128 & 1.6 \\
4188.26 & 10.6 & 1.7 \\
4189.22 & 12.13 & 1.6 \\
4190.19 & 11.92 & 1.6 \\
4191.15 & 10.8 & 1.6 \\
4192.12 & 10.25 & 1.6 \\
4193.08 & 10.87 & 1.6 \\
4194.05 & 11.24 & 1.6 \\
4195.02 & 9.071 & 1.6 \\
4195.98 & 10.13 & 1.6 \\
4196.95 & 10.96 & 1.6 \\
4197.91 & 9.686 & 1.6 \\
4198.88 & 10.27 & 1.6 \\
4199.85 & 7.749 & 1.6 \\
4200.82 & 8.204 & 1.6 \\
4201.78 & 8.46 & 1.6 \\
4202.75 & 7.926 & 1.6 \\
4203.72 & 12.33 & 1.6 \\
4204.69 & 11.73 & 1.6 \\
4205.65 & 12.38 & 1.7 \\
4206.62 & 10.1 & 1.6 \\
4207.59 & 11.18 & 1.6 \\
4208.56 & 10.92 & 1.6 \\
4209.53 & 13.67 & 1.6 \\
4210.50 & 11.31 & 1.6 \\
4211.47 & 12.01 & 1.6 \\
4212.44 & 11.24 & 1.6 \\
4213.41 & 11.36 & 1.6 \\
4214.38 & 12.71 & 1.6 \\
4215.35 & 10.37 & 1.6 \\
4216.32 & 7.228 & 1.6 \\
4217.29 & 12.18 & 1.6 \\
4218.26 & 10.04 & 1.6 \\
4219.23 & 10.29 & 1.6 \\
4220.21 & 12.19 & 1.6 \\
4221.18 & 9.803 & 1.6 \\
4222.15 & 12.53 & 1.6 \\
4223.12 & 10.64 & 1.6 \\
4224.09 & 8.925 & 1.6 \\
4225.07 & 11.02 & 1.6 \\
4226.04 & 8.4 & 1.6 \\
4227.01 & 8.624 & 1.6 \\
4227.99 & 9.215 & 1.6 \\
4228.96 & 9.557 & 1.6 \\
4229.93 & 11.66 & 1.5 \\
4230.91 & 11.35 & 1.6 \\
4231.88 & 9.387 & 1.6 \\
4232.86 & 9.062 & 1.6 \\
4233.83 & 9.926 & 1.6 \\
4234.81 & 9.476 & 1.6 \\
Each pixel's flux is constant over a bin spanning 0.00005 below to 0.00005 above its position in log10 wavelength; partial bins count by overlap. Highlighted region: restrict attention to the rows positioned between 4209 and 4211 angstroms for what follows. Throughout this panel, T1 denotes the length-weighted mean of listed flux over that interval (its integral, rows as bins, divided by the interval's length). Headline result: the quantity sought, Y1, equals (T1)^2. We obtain 155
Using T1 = 12.4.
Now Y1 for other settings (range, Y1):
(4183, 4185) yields 105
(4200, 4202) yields 68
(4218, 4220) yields 109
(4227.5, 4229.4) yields 88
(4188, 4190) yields 133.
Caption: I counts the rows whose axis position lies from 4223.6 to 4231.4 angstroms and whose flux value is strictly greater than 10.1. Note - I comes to 3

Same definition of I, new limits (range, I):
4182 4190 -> 5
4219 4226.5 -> 5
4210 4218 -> 7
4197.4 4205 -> 3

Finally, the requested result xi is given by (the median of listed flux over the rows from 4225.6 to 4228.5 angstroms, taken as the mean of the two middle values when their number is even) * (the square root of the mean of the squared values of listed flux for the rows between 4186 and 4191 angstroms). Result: 93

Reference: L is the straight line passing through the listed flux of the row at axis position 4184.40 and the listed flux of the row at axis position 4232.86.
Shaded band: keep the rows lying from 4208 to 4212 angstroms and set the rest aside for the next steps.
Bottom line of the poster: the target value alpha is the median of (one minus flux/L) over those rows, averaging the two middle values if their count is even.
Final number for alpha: -0.22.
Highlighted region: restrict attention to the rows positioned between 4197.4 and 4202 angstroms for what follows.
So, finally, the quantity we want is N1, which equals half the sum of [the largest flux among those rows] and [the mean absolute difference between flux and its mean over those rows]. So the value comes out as 5.6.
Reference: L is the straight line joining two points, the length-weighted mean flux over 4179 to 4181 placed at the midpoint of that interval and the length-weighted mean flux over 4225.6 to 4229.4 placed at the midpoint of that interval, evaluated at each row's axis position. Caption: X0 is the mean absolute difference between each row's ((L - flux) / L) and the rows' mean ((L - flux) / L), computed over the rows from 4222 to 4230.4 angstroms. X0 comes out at 0.133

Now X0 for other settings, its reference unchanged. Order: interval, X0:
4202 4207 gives 0.150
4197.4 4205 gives 0.145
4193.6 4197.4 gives 0.072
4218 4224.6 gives 0.111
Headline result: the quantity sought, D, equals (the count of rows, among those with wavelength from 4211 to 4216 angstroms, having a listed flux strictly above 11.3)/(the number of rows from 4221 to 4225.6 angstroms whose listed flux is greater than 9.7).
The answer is 0.75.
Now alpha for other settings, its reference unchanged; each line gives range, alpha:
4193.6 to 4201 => 0.00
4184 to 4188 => 0.03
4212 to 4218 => -0.19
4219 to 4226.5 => -0.12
